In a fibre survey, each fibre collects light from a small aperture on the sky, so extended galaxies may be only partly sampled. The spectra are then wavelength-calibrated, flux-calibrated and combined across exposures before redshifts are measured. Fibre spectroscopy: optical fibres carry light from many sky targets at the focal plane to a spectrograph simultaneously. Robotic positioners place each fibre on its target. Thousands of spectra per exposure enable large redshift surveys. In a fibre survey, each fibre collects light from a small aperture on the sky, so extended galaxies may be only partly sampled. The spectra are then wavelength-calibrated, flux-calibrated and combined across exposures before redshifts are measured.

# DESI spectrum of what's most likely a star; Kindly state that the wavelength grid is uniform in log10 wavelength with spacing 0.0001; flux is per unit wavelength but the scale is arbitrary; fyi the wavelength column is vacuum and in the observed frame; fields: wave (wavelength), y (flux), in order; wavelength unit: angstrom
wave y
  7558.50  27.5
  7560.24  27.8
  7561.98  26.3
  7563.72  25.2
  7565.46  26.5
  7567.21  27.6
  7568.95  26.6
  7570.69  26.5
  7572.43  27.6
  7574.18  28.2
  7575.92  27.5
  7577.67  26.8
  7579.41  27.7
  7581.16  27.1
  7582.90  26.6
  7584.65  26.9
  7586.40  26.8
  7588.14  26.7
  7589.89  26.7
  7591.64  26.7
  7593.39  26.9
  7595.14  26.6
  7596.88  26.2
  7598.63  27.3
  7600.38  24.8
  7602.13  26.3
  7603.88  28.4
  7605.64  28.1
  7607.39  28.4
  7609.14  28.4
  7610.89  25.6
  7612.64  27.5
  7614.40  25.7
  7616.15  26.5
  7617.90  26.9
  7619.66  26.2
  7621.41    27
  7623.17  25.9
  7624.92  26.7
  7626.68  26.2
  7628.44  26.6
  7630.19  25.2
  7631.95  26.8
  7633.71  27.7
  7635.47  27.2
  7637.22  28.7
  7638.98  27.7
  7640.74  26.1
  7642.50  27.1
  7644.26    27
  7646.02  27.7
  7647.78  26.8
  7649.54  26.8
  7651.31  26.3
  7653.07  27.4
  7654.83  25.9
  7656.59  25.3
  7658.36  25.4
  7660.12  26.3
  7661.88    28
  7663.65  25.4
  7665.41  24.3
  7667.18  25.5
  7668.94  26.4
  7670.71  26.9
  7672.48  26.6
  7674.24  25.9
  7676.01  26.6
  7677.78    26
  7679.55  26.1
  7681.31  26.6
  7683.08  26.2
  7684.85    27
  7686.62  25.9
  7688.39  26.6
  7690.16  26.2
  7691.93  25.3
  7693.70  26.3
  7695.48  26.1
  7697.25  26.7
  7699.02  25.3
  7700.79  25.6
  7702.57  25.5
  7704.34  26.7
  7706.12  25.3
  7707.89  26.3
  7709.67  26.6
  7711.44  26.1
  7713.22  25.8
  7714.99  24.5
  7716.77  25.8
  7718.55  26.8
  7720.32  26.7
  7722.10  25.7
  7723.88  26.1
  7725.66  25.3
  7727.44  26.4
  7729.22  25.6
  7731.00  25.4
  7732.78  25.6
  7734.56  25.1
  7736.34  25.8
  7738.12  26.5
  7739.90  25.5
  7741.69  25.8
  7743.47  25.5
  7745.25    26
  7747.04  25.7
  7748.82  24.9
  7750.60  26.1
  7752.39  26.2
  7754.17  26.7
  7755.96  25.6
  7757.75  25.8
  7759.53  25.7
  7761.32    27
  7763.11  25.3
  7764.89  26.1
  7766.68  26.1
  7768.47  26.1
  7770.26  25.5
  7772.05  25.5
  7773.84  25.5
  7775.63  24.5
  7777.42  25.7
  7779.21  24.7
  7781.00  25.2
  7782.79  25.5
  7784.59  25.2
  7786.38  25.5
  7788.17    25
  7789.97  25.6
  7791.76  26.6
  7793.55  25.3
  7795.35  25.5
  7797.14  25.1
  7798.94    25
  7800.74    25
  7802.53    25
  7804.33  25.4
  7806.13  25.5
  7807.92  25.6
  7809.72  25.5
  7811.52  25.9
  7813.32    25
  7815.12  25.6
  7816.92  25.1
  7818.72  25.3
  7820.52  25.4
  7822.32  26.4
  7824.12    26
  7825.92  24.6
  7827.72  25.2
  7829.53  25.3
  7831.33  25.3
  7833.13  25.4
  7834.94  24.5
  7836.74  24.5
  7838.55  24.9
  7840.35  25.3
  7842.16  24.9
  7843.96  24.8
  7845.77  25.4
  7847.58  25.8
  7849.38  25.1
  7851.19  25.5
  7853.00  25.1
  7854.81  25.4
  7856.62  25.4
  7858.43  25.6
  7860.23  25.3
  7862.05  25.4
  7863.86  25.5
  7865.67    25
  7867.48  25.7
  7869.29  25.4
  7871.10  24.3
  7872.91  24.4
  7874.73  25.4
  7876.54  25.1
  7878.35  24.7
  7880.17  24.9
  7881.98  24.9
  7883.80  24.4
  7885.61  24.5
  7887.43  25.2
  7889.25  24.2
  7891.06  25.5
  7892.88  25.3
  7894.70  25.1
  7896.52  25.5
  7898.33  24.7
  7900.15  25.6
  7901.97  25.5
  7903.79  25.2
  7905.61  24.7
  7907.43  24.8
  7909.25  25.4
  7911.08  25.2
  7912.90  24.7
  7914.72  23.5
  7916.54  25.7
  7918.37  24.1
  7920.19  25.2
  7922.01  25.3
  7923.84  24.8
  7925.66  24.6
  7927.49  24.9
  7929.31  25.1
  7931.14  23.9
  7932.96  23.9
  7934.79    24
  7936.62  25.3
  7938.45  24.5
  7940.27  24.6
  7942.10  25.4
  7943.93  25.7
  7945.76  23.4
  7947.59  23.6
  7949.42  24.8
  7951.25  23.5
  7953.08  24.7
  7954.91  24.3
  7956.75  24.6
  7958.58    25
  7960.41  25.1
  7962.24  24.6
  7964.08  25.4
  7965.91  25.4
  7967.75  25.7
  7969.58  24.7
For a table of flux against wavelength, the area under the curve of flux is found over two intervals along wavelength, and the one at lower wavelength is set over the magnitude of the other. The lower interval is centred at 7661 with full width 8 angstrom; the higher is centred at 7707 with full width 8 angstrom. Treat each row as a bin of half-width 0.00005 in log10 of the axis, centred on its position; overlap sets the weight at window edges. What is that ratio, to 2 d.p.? 1.00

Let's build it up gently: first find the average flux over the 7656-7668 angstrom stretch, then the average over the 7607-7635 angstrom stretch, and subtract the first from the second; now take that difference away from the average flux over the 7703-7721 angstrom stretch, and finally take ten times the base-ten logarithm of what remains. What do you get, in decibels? 14.00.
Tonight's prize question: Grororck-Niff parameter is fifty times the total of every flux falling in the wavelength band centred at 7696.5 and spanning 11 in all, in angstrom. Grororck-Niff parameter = 7765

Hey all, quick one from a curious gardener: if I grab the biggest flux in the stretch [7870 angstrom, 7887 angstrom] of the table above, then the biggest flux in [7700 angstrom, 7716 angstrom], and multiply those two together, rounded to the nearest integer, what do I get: 678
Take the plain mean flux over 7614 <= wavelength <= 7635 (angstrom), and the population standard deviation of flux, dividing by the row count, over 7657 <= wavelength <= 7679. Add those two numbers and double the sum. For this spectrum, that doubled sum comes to 54.7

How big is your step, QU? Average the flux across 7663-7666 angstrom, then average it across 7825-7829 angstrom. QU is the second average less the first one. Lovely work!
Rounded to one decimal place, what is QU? 0.0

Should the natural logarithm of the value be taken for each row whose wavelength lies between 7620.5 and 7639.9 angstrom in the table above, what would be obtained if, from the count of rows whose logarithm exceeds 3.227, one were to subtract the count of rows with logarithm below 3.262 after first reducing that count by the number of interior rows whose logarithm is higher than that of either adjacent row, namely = 12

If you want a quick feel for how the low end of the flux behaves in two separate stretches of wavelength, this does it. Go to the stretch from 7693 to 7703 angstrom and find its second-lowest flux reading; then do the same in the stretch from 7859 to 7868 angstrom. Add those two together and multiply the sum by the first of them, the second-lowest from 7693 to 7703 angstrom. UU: 1295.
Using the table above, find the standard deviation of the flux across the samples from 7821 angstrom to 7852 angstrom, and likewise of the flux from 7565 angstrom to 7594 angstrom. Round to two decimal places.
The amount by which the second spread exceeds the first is -0.01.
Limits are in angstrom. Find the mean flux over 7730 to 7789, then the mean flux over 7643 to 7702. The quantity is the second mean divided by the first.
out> 1.02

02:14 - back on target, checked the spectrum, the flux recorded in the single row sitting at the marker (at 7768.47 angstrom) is 26.1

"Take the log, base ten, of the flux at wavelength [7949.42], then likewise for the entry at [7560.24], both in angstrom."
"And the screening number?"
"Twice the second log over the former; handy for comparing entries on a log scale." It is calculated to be 2.07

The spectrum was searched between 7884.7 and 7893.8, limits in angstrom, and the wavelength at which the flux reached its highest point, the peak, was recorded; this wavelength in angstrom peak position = 7891.06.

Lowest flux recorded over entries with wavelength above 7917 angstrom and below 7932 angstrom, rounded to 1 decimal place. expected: 23.9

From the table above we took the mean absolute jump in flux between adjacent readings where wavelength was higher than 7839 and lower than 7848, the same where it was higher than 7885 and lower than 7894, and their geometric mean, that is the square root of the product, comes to 0.55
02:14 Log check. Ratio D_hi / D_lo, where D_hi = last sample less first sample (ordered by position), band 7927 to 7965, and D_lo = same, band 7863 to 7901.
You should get 5.0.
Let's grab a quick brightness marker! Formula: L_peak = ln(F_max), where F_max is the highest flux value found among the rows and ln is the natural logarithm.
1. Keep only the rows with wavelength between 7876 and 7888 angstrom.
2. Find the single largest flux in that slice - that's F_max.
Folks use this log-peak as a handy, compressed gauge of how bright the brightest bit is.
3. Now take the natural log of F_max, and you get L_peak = 3.23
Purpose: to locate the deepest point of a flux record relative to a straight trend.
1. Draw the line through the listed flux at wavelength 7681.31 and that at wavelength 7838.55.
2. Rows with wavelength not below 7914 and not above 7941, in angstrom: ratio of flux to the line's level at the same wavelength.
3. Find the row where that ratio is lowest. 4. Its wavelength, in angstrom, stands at 7914.72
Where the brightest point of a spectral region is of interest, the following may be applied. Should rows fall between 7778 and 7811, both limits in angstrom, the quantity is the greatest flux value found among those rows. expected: 26.6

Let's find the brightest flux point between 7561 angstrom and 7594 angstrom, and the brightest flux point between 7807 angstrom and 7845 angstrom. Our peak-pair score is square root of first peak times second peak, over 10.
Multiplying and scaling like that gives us 2.73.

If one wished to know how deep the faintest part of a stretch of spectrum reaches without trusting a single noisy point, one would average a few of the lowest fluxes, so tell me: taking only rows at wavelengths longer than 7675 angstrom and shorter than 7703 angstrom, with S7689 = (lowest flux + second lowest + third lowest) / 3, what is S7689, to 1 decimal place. 25.4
